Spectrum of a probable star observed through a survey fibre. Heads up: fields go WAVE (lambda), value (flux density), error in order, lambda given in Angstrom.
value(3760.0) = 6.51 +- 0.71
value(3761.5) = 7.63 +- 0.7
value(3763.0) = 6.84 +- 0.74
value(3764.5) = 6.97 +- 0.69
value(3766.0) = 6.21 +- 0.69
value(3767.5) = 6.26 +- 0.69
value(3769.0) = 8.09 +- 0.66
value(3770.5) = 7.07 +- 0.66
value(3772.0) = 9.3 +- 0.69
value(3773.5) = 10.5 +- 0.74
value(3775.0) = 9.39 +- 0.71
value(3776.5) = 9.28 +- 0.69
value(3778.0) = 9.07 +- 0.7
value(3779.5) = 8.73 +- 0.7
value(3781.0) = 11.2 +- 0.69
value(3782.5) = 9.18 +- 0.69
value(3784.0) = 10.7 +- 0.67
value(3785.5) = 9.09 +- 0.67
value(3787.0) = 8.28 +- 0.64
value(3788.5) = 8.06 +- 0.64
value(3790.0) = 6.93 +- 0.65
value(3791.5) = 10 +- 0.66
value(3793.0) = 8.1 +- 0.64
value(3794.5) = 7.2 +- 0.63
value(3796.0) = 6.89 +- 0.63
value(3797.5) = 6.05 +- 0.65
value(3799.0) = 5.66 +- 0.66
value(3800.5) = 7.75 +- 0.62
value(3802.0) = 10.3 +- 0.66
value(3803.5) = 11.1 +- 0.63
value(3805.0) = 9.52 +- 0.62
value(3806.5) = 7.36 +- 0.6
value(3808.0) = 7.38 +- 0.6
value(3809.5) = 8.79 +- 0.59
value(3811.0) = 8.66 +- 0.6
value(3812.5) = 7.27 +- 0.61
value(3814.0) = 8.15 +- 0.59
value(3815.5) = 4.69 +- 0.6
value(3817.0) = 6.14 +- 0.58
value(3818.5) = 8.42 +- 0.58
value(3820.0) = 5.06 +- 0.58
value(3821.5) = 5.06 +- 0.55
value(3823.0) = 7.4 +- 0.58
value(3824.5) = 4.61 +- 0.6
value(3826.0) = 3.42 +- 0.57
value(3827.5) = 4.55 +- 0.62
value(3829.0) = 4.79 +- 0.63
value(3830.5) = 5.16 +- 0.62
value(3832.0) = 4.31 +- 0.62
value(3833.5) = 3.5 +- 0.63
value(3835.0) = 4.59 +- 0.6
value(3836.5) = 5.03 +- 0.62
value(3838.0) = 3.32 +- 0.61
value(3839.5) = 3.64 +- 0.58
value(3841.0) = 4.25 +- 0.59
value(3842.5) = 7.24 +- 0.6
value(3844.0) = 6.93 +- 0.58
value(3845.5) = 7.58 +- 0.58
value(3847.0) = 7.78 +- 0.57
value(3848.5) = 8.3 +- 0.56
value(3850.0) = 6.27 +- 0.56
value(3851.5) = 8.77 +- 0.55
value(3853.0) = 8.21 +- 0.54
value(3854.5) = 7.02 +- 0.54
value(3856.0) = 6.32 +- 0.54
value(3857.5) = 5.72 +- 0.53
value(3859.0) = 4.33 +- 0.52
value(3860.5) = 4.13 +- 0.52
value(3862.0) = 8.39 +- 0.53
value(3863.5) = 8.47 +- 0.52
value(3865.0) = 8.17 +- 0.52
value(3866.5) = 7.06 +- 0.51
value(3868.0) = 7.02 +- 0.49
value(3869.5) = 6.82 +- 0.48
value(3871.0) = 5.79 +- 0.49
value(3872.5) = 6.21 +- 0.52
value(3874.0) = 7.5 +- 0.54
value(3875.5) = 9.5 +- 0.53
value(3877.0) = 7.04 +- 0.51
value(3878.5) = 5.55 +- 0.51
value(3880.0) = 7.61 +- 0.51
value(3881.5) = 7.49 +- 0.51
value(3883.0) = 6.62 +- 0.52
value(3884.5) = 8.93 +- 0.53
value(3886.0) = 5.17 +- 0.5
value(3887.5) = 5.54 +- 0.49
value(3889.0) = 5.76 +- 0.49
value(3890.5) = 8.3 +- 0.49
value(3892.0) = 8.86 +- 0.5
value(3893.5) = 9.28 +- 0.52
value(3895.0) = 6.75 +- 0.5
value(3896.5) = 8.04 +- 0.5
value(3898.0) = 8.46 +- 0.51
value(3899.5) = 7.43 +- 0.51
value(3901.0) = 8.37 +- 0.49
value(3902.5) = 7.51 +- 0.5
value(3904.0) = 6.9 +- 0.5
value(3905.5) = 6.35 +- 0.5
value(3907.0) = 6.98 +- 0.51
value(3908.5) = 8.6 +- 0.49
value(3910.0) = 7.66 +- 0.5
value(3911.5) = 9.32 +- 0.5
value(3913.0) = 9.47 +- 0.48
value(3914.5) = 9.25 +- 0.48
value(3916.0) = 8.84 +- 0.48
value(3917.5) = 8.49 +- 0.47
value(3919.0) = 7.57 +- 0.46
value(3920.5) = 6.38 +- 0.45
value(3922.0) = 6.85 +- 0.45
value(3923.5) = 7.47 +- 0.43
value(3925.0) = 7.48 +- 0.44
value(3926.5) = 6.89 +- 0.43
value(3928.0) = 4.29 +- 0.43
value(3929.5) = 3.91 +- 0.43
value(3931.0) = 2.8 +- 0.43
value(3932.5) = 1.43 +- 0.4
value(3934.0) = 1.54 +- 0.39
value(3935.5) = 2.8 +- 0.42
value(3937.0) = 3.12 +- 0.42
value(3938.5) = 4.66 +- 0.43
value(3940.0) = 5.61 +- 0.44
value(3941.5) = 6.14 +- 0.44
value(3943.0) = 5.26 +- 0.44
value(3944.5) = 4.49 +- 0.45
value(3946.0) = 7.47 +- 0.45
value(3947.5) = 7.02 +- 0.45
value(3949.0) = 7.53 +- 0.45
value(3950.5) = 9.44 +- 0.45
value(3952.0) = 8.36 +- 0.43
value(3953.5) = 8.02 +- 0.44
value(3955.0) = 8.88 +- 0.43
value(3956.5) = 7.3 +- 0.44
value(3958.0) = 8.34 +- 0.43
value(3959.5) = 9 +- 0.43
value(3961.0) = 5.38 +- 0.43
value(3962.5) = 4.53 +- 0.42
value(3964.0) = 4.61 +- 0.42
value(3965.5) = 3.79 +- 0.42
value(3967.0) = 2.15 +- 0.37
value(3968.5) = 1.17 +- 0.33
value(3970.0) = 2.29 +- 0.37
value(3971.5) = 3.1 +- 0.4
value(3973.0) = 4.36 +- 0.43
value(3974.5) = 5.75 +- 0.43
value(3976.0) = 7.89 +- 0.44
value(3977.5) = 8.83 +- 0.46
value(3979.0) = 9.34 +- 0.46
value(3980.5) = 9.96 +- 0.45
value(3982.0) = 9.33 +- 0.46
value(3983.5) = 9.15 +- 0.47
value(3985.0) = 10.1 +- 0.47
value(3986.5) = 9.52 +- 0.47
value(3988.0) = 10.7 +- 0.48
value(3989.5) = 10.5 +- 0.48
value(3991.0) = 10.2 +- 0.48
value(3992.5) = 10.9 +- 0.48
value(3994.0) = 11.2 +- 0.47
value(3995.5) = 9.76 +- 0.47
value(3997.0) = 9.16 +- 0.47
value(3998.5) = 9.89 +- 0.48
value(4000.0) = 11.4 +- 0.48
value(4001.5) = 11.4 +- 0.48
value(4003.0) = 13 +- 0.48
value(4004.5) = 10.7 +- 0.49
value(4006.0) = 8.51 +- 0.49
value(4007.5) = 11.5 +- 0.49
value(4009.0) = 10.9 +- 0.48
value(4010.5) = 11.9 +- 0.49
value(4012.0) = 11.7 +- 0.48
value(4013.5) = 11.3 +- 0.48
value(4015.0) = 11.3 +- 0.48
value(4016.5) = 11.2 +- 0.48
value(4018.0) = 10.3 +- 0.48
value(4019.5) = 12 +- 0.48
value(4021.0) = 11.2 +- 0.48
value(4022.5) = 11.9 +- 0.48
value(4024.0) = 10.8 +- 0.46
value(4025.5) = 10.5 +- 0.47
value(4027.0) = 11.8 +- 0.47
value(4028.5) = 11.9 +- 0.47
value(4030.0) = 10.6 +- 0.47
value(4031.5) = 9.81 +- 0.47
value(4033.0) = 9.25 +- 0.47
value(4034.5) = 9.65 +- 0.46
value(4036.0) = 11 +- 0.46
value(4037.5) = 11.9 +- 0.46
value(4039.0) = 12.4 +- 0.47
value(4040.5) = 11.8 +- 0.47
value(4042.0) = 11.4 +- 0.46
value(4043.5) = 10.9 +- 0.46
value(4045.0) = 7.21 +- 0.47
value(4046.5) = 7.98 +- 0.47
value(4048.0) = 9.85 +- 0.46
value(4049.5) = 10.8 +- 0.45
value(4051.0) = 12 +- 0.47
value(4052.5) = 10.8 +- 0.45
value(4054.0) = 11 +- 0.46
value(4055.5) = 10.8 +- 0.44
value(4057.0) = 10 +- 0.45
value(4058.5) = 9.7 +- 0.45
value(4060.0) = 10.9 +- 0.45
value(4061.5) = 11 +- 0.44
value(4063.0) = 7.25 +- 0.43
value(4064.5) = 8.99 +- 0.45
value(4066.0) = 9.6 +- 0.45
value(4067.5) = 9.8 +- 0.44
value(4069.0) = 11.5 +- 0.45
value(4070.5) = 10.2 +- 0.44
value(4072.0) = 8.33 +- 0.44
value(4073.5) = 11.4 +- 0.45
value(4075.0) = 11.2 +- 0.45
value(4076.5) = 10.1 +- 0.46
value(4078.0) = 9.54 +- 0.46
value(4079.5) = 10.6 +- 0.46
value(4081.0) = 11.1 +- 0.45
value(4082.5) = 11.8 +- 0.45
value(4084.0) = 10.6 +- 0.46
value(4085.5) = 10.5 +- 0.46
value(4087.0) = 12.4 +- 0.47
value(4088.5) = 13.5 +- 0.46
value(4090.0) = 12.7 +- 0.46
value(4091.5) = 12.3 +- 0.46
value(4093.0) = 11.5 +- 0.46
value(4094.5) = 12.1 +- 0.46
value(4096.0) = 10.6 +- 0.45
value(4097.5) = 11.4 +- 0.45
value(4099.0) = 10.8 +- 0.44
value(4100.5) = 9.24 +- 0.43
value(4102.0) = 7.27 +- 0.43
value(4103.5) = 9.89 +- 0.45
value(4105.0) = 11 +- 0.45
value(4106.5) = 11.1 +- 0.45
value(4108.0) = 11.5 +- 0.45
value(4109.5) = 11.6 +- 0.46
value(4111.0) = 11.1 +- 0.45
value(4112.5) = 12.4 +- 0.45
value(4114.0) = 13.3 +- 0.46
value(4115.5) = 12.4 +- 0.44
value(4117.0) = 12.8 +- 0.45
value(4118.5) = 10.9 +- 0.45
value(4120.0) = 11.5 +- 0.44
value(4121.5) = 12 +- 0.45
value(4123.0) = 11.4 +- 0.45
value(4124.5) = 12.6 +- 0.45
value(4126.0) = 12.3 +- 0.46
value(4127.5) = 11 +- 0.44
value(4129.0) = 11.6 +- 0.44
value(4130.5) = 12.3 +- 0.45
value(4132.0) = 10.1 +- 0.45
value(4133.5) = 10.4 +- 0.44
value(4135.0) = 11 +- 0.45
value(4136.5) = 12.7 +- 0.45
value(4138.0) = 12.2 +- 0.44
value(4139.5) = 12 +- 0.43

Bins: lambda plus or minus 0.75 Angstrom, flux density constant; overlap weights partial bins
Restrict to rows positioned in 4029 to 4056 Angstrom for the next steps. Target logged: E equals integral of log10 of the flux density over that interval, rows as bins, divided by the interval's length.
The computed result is 1.02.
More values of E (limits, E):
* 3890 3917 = 0.91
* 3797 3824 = 0.86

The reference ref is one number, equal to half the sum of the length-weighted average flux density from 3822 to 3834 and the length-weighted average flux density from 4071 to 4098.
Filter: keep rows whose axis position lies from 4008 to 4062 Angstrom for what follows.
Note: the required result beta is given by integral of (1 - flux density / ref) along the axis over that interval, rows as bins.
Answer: -19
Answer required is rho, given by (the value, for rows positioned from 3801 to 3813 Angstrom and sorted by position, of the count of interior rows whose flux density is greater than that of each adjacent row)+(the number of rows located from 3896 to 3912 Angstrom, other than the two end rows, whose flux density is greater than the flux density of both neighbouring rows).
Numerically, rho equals 5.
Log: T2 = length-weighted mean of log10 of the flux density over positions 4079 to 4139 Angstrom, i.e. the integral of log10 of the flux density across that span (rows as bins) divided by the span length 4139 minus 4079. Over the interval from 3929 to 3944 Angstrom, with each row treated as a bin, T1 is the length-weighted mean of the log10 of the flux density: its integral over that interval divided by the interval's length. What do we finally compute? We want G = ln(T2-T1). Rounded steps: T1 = 0.53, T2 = 1.06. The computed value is -0.6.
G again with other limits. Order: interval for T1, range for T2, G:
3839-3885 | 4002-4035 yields -1.6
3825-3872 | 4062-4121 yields -1.3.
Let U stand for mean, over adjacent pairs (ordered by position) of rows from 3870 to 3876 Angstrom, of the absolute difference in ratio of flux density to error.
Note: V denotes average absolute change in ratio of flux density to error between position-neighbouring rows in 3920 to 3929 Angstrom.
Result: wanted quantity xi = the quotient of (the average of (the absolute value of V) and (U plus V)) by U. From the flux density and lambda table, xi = 1.54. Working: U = 2.04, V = 2.1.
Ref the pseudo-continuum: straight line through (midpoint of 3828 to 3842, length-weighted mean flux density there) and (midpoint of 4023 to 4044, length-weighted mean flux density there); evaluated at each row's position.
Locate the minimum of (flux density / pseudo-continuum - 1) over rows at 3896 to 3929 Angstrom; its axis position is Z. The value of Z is 3928.0 Angstrom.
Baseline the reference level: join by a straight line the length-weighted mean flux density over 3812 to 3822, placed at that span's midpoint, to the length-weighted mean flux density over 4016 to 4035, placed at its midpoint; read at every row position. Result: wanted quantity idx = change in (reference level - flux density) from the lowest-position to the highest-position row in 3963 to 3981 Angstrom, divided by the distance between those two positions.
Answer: -0.30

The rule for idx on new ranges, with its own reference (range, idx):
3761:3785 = -0.12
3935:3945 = -0.17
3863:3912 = 0.00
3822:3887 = 0.06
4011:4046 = 0.16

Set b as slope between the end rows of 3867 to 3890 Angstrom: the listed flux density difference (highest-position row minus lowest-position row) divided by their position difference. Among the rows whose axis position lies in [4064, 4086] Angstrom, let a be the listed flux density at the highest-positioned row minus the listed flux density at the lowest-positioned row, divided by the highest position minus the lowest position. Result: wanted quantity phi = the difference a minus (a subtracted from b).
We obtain 0.2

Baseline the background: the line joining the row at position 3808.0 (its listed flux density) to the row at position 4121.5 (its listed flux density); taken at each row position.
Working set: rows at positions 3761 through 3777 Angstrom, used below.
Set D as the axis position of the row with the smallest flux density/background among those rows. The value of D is 3766.0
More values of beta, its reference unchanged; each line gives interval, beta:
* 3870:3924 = 3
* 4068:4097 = -12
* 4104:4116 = -6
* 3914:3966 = 12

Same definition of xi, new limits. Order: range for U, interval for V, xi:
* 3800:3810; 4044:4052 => 1.67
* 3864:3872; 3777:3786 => 2.51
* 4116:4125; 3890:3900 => 1.31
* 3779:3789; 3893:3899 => 1.67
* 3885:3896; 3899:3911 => 1.51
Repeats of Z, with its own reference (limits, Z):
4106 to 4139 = 4132.0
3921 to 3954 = 3932.5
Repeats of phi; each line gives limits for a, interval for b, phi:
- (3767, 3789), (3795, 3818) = 0.2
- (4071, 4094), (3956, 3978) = 0.2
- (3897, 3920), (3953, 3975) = 0.0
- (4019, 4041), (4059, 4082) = 0.0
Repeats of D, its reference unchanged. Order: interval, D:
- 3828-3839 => 3838.0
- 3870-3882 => 3878.5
